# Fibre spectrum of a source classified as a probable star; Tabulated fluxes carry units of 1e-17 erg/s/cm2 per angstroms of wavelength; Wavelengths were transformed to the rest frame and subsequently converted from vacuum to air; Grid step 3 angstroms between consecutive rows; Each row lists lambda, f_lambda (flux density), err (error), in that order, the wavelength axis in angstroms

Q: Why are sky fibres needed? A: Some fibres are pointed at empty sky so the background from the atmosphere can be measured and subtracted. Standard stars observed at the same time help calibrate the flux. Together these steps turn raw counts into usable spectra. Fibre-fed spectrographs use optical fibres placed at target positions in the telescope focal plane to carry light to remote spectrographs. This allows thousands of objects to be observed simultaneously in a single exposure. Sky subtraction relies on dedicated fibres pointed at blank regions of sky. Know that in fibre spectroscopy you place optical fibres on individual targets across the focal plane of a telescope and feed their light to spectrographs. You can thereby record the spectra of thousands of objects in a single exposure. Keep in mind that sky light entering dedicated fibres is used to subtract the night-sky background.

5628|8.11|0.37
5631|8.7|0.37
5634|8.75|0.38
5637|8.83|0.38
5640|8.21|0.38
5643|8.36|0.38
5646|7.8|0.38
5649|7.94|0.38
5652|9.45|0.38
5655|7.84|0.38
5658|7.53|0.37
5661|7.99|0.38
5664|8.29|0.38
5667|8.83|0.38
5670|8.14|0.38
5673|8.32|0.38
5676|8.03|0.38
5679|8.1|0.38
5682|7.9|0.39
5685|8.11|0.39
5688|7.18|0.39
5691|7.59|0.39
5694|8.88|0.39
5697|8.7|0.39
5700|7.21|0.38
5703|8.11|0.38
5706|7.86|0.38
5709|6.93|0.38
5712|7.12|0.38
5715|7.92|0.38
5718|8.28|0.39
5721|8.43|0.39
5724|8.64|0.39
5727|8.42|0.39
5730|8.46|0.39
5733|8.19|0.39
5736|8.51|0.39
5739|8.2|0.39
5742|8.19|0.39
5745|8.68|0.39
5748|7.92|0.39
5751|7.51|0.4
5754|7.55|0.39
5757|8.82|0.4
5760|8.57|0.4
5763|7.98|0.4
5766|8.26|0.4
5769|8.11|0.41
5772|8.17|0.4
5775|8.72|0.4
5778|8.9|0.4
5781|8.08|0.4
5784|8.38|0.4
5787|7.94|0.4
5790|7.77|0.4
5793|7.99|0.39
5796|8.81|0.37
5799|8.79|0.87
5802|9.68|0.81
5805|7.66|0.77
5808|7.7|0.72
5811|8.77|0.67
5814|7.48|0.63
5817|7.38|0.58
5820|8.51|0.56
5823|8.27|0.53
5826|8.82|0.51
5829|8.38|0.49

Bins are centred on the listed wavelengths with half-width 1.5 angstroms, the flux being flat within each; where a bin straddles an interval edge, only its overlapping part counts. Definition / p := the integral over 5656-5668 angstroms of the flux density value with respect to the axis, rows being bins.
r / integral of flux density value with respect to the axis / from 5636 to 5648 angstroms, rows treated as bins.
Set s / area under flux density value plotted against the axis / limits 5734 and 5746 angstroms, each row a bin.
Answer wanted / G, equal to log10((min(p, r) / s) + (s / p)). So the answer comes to 0.301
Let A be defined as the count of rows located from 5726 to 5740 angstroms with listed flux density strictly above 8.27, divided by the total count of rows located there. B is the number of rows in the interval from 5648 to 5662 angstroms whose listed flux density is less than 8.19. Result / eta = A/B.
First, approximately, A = 0.60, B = 4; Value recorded 0.15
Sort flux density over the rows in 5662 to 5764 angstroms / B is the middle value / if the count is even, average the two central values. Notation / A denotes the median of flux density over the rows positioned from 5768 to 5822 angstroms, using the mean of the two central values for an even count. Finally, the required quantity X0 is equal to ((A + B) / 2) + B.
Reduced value 16.3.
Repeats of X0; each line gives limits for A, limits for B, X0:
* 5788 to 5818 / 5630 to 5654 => 16.7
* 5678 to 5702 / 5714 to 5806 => 16.4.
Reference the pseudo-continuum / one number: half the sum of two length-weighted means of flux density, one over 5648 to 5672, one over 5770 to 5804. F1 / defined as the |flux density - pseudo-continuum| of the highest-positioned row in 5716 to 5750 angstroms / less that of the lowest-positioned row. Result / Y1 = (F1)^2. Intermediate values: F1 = 0.36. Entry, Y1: 0.130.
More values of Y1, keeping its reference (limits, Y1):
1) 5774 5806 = 0.114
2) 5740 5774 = 0.000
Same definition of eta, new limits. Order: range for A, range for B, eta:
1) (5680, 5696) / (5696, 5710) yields 0.05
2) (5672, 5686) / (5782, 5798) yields 0.07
